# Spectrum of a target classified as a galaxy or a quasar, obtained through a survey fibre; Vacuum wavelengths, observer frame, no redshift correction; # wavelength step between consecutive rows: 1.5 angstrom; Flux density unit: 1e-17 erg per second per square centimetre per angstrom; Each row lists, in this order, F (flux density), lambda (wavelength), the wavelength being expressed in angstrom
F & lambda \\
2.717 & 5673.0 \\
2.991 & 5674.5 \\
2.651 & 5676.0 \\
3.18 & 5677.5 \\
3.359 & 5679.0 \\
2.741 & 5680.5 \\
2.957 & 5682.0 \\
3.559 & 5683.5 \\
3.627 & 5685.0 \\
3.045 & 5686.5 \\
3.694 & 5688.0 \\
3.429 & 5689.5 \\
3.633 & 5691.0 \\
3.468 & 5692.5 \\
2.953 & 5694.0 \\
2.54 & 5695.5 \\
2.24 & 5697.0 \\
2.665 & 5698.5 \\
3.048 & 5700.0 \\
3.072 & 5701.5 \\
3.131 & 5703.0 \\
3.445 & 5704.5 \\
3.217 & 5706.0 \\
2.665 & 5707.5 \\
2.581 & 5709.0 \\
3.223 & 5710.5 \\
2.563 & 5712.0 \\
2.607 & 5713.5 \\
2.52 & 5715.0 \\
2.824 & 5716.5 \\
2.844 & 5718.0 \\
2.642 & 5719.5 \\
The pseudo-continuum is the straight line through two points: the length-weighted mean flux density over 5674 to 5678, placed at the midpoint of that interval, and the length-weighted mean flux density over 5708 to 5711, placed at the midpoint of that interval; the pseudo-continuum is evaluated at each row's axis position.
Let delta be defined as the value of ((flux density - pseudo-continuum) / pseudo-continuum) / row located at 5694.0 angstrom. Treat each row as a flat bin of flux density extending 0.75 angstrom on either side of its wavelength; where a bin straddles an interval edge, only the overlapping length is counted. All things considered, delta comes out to 0.02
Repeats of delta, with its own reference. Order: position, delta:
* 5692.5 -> 0.20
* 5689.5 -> 0.18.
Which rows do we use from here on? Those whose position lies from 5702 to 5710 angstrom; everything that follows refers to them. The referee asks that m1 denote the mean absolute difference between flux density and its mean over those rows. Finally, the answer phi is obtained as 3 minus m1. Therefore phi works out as 2.69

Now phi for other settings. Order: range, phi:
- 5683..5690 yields 2.81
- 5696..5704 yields 2.70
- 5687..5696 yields 2.64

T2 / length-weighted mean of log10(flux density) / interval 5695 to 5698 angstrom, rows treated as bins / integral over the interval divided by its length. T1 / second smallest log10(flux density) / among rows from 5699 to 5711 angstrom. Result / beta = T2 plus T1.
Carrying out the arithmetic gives 0.80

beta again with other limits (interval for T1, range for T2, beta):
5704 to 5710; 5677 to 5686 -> 0.93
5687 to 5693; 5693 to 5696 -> 0.99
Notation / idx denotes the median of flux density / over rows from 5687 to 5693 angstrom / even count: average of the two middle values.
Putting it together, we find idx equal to 3.6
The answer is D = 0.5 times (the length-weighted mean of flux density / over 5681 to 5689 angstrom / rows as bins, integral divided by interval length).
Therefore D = 1.68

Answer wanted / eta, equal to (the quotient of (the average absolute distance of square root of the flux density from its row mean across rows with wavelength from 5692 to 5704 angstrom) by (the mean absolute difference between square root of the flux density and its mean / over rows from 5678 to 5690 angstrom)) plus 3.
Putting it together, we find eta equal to 4.1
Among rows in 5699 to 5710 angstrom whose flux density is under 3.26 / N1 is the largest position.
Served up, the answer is 5709.0 angstrom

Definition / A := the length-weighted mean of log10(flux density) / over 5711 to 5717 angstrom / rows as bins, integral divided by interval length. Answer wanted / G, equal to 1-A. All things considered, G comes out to 0.58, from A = 0.422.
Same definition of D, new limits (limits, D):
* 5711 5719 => 1.34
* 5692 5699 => 1.38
